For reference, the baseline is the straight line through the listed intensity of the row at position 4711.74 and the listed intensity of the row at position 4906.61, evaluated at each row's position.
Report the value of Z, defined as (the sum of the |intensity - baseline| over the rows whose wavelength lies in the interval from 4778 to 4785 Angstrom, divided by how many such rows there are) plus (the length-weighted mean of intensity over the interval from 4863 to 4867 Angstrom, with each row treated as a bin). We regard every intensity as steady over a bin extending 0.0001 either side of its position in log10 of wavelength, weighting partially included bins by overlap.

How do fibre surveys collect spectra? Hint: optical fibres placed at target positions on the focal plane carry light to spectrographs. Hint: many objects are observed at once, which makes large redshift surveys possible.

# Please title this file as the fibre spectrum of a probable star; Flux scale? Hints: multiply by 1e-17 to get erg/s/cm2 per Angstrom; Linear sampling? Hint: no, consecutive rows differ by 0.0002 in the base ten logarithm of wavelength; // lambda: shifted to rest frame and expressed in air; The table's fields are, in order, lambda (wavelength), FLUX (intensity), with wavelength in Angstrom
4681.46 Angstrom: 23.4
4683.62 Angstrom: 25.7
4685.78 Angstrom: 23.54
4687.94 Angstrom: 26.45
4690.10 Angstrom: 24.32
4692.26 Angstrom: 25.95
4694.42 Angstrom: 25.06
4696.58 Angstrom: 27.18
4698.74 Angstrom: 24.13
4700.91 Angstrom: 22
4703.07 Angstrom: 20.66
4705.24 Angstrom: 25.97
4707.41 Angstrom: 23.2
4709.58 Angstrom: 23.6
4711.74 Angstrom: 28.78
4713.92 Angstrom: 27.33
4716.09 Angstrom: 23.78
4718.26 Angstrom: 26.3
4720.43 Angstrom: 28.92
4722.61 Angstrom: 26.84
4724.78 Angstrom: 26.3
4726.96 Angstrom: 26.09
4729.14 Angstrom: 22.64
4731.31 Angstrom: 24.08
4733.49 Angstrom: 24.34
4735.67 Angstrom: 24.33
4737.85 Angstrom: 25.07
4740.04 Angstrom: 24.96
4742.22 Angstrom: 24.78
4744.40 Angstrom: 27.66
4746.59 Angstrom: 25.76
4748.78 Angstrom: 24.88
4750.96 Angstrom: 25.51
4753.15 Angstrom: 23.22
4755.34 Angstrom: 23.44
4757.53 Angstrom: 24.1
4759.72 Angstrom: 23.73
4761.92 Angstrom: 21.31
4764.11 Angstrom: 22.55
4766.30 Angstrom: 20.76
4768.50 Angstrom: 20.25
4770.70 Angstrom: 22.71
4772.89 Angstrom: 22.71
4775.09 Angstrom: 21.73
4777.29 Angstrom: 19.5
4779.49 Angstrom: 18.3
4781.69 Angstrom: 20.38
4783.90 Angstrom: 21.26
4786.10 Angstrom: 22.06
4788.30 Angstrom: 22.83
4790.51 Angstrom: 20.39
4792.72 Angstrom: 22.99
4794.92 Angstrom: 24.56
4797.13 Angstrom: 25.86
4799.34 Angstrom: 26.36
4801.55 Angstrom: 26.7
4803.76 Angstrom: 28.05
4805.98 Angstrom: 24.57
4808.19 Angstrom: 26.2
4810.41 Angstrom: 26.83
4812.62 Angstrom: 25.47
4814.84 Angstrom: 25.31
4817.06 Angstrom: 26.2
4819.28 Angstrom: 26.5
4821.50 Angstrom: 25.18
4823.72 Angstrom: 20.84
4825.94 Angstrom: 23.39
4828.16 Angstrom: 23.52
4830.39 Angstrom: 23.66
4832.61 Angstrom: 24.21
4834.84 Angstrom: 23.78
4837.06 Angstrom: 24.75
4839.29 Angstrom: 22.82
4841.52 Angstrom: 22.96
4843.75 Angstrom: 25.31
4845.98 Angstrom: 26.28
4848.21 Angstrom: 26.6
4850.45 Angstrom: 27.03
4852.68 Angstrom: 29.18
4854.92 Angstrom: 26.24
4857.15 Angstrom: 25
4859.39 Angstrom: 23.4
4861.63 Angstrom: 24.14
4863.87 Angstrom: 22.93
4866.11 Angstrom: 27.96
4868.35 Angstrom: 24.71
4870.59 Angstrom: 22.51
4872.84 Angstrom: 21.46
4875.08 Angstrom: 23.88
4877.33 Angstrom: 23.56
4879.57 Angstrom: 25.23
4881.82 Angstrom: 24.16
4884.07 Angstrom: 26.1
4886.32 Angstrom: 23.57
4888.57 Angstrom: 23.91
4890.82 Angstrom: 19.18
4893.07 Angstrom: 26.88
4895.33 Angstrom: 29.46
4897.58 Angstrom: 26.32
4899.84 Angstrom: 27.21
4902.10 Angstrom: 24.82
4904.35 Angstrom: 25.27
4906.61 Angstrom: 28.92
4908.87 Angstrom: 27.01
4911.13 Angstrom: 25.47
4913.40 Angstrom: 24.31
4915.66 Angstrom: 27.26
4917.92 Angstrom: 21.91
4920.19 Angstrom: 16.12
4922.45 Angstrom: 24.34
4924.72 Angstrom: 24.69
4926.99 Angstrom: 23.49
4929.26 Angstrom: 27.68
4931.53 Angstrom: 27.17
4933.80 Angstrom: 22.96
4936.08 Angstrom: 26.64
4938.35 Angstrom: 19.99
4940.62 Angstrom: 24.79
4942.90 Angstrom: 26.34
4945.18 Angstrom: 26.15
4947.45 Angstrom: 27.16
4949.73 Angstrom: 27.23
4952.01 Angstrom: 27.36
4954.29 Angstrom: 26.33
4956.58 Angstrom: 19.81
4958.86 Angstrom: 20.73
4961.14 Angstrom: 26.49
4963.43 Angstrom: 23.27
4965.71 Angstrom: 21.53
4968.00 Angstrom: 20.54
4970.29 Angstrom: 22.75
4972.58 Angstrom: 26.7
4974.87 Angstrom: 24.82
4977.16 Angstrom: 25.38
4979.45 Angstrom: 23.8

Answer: 34.3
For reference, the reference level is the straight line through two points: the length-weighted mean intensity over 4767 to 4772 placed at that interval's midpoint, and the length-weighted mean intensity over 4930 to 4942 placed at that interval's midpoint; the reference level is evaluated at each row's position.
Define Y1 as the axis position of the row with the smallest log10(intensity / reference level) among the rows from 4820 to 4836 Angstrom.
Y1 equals 4823.72 Angstrom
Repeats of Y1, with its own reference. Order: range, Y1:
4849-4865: 4863.87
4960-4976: 4968.00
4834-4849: 4839.29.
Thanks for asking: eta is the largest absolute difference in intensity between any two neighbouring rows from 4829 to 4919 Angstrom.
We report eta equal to 7.7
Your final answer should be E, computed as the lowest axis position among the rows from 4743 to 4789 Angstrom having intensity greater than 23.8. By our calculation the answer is 4744.40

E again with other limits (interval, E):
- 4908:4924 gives 4908.87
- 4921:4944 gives 4922.45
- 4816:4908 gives 4817.06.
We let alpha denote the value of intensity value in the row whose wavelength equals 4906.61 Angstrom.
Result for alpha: 28.92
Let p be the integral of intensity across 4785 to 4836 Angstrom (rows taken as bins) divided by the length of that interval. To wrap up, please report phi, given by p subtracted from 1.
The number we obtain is -23.6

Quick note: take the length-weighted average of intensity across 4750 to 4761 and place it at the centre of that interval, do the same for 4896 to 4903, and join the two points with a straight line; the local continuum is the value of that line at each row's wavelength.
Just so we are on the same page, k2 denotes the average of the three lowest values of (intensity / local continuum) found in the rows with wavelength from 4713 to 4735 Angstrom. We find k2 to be 1.00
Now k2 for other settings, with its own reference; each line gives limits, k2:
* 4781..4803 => 0.85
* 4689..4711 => 0.95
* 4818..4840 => 0.89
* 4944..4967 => 0.75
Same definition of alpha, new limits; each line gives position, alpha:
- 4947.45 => 27.16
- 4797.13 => 25.86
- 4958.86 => 20.73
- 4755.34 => 23.44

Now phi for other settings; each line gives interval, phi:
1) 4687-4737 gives -24.1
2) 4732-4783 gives -22.1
